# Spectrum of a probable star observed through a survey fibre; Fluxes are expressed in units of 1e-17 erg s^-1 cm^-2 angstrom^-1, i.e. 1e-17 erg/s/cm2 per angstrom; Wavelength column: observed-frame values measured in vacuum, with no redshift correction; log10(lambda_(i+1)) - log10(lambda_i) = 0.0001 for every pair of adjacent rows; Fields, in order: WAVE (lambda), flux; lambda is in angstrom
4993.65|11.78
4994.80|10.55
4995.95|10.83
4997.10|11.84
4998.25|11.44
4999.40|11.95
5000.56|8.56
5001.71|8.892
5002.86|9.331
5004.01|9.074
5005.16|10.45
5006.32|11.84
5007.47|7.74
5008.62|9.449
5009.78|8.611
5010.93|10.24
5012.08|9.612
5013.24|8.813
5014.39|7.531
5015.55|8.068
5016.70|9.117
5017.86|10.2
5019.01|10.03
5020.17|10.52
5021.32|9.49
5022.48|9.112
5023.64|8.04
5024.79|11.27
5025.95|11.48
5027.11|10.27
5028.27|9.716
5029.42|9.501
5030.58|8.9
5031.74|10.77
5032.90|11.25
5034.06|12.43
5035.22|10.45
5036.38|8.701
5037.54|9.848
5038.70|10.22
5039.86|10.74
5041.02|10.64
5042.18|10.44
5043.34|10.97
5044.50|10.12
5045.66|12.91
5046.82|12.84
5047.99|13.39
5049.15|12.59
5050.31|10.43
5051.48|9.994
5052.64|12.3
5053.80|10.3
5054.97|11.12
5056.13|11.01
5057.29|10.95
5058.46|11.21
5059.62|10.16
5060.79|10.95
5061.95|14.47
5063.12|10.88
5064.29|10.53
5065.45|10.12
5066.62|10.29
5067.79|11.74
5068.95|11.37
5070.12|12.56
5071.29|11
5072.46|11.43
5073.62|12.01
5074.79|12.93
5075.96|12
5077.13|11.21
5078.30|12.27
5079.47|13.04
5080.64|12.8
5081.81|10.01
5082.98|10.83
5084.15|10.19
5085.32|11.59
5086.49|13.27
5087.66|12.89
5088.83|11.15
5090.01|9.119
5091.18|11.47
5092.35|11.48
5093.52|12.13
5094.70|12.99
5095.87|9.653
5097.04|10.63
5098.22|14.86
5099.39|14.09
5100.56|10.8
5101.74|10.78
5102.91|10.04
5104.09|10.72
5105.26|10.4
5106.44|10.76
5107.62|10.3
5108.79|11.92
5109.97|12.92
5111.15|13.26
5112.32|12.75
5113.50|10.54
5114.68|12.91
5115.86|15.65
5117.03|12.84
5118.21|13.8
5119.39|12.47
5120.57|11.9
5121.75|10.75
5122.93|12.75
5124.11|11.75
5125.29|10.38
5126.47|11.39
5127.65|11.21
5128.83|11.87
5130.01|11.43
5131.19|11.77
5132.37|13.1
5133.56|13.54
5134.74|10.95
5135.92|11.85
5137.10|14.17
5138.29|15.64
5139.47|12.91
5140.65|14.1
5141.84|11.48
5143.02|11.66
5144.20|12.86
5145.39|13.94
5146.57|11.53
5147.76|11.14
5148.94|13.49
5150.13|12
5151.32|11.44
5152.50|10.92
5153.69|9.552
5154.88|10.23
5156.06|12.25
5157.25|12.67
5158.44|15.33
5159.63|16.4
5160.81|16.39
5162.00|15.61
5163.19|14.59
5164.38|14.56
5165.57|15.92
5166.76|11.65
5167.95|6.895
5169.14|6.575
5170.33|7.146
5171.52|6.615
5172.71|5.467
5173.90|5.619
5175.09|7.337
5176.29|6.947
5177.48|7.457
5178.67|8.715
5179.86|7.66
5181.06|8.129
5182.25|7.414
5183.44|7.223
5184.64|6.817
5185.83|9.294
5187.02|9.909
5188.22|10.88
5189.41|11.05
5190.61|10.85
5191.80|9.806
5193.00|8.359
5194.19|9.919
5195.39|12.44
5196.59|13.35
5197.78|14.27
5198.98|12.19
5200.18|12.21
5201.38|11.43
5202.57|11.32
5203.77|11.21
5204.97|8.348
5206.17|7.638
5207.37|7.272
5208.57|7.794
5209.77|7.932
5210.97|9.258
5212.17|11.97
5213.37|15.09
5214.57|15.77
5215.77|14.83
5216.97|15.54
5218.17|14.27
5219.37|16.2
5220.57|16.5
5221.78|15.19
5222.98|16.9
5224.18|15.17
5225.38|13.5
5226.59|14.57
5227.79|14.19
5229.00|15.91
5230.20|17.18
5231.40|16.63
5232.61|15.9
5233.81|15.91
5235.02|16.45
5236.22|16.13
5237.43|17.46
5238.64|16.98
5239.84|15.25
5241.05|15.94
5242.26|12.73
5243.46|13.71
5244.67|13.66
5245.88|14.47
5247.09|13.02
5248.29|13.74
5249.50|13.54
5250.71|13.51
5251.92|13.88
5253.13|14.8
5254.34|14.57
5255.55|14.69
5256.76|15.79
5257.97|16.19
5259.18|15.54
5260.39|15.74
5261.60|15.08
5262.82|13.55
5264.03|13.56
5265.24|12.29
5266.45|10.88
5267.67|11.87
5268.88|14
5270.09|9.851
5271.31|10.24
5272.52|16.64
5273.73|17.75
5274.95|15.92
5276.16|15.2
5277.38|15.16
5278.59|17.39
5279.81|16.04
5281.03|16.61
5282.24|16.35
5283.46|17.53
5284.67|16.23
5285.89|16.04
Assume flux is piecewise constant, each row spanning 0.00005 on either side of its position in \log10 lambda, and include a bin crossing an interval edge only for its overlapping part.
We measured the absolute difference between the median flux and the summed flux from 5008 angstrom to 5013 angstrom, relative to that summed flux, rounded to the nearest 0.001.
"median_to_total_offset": 0.749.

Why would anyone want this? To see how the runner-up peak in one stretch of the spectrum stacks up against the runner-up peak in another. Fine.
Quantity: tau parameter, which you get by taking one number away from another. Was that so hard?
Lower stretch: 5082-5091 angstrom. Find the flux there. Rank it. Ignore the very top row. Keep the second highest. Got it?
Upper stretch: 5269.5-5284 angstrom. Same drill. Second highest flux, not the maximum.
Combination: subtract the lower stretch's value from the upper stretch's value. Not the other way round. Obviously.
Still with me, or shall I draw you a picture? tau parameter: 4.6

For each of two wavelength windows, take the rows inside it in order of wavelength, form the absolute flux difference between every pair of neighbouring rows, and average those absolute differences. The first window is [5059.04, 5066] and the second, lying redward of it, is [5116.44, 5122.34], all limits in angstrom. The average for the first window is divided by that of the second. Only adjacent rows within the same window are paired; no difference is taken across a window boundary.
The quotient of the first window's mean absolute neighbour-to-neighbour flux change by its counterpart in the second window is 1.7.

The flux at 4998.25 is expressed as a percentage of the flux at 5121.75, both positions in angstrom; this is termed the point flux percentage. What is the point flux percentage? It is 106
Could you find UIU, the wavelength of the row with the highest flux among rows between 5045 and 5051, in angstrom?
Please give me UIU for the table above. 5047.99 angstrom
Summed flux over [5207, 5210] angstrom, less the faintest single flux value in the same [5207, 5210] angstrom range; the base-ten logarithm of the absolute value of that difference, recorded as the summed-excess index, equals 1.20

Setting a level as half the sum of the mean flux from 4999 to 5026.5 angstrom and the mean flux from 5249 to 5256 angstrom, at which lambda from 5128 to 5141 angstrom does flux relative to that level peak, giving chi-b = 5138.29 angstrom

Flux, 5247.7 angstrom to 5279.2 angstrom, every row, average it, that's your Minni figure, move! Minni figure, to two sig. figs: 14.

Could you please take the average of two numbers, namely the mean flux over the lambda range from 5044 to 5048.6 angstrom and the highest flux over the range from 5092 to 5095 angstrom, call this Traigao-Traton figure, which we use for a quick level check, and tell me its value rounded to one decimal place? 12.7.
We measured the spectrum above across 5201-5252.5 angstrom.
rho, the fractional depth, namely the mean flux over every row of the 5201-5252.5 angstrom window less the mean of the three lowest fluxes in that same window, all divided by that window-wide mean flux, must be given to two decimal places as 0.45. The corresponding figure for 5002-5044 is 0.21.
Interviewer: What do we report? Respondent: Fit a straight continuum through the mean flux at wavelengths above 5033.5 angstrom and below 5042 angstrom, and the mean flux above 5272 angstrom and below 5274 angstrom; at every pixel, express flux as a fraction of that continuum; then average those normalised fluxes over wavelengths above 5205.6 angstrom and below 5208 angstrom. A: 0.49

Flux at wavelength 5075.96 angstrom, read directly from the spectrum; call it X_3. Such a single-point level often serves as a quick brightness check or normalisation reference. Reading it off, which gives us 12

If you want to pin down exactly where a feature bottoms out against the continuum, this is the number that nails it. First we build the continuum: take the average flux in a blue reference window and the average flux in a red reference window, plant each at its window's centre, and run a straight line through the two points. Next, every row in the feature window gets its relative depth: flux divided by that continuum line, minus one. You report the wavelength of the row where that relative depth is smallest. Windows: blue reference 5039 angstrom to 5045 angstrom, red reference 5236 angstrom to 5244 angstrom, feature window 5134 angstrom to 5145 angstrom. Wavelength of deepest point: 5134.74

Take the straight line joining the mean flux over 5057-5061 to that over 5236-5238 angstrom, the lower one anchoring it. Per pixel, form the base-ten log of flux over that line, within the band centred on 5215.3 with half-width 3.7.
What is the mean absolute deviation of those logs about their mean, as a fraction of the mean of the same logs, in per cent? -69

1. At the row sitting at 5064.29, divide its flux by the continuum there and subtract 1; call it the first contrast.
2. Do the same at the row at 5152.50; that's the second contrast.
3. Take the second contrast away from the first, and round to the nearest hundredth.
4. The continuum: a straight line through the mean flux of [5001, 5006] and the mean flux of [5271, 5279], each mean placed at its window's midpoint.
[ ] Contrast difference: 0.12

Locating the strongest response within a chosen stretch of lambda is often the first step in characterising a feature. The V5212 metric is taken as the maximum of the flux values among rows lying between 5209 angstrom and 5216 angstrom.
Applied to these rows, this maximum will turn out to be 15.77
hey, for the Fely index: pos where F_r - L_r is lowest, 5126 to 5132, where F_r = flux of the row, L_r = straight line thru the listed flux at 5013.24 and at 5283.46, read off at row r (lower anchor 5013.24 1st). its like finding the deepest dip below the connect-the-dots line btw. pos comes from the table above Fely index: 5127.65 angstrom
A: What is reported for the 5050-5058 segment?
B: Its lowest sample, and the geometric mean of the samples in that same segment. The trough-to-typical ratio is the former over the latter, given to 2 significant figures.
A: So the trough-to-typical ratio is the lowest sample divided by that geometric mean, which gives 0.92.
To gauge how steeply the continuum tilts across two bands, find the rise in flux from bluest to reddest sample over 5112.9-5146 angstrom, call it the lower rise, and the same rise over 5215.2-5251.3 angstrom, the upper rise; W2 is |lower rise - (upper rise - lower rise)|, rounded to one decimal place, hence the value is 8.1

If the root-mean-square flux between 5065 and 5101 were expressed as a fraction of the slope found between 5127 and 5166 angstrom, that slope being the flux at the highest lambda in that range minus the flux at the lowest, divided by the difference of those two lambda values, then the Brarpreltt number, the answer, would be 95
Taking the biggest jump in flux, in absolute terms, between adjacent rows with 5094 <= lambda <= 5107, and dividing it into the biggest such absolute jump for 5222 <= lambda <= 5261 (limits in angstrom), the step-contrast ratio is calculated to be 0.76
